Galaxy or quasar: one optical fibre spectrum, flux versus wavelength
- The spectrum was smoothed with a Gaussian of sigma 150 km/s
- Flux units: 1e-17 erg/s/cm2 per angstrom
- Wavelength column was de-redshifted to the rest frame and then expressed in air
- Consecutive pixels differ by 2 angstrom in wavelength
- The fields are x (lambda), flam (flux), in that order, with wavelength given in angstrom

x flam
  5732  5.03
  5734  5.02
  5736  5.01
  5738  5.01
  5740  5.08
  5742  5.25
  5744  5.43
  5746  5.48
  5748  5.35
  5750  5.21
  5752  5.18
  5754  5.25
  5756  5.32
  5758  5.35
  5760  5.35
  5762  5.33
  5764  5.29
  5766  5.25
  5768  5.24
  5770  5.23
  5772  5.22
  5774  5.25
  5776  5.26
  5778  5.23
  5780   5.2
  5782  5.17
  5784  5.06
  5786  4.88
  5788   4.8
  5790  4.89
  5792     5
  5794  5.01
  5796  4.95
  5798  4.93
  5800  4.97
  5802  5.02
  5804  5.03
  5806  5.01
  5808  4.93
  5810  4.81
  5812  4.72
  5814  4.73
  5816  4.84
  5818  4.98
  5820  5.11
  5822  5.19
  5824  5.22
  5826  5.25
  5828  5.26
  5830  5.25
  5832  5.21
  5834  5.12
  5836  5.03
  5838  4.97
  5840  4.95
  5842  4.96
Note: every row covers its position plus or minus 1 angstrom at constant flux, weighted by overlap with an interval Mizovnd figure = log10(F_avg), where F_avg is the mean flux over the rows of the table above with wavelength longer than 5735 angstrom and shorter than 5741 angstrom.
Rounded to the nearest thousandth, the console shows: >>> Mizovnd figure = 0.702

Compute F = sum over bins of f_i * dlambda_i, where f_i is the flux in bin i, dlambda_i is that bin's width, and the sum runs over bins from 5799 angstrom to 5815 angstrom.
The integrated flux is 78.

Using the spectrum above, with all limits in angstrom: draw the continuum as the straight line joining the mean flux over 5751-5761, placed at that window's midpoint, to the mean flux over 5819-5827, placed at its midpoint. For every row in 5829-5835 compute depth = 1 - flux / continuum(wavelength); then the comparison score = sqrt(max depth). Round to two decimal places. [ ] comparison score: 0.10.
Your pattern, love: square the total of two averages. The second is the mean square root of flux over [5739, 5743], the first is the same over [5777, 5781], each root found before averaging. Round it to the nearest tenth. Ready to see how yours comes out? 20.8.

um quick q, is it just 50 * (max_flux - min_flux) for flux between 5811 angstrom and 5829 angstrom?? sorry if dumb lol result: 27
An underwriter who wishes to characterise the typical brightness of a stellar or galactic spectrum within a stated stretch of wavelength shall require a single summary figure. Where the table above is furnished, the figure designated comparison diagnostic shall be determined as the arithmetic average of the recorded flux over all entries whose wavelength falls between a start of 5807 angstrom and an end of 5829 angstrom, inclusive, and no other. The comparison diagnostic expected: 5.00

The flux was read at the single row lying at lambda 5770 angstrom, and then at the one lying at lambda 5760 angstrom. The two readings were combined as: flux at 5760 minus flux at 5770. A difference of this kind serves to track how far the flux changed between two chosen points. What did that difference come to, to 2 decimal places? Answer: 0.12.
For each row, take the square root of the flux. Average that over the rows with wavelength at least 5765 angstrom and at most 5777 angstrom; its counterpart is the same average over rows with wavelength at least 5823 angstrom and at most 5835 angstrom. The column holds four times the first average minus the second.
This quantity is 6.87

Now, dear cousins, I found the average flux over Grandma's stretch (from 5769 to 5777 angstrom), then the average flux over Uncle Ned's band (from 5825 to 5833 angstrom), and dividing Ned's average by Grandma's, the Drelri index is 1.00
